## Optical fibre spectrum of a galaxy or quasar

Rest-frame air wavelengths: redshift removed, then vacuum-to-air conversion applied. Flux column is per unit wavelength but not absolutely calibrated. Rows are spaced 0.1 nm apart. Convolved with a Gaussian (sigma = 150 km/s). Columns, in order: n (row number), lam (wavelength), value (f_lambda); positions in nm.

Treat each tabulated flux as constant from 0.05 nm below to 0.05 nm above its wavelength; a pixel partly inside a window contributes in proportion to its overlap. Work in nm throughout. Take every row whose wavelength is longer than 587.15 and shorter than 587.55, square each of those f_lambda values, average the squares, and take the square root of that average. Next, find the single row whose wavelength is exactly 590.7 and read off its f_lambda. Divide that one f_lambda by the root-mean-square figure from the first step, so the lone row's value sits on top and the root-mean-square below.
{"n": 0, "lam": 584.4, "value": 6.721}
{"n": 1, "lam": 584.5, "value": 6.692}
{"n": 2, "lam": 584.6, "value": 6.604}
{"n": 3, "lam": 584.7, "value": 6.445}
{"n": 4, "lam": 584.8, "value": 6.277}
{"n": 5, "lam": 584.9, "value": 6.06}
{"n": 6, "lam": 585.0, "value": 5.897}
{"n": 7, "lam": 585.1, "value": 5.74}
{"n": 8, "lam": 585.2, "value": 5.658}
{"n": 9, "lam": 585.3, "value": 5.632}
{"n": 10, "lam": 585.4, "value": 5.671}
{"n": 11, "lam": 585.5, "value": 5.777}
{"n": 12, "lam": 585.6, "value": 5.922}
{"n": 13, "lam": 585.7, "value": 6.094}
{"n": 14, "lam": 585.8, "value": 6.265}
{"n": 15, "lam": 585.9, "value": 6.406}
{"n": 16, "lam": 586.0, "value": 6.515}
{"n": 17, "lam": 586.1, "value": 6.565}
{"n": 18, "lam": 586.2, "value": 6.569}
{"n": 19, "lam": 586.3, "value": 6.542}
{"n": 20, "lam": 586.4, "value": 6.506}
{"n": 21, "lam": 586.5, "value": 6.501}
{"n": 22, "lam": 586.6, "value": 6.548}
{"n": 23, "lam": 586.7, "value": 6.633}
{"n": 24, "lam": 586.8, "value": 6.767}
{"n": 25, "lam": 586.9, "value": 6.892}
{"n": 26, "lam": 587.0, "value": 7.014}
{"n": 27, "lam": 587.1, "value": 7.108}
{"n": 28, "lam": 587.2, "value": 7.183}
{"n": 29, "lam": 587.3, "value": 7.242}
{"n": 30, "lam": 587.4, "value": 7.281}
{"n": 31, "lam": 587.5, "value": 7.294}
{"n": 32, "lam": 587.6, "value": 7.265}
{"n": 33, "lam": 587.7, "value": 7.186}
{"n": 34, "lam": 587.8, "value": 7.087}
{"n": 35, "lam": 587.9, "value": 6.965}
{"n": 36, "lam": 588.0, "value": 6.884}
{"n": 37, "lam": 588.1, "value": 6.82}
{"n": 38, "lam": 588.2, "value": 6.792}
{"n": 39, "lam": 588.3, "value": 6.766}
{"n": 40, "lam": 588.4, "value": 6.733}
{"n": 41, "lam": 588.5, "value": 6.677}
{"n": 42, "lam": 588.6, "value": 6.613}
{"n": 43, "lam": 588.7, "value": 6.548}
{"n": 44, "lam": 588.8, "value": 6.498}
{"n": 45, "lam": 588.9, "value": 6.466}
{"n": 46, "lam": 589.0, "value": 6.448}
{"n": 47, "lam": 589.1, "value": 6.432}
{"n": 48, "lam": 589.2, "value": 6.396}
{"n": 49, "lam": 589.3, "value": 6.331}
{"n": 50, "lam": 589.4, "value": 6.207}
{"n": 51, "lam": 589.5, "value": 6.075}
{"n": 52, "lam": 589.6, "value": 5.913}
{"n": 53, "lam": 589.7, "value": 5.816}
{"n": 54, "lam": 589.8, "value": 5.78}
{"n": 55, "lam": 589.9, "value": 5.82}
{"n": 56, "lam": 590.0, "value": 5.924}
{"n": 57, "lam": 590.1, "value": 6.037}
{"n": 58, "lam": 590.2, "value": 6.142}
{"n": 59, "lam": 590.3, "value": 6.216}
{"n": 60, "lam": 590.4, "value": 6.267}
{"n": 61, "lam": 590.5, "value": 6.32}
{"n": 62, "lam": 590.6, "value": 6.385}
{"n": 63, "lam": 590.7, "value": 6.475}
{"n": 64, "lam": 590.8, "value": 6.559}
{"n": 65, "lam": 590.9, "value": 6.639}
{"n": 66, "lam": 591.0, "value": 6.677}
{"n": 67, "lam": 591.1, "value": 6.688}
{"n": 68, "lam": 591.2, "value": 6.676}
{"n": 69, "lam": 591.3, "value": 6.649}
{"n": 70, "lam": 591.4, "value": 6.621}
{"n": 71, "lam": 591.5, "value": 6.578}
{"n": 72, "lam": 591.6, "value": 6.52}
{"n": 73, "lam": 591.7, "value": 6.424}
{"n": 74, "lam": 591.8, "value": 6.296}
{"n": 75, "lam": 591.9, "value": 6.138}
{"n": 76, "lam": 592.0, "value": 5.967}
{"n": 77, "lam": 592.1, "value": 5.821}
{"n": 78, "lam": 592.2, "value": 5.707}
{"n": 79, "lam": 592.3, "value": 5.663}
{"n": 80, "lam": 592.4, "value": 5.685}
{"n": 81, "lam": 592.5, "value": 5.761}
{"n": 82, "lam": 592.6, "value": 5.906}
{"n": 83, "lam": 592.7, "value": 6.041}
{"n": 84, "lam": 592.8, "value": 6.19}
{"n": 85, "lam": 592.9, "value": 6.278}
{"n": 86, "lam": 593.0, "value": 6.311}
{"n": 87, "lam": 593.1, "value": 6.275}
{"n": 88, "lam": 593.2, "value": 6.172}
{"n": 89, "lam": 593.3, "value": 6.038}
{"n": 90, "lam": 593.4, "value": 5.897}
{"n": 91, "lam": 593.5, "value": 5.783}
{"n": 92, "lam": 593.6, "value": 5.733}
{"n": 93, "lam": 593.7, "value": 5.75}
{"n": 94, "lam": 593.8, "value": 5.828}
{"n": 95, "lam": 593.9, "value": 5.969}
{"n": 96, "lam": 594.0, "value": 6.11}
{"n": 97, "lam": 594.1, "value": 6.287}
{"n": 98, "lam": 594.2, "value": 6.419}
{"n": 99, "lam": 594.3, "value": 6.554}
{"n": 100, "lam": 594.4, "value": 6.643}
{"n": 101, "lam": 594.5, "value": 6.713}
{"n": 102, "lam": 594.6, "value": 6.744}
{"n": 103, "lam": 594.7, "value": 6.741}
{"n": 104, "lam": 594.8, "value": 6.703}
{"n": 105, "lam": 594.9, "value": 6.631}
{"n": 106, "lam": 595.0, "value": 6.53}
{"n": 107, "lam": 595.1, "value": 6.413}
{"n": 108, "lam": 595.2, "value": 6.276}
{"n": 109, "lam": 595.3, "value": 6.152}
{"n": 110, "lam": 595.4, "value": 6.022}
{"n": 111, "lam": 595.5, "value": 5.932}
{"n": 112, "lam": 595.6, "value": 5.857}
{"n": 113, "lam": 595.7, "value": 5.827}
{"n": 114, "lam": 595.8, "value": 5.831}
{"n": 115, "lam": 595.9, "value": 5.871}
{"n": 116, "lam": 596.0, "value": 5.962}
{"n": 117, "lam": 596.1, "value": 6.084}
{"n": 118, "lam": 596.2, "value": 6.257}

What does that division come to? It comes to 0.89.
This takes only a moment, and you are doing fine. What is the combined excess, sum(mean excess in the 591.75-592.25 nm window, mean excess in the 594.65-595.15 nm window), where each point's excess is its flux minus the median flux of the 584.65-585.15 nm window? 0.5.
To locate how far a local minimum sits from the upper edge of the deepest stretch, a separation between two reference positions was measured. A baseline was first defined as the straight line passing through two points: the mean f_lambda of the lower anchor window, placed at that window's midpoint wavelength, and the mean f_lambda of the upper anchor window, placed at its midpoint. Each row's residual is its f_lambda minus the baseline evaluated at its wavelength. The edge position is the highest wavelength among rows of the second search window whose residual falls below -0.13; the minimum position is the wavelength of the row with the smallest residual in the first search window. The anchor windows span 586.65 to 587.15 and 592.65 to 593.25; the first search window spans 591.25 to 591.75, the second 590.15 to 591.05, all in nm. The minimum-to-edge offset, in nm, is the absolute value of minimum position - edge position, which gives 1.20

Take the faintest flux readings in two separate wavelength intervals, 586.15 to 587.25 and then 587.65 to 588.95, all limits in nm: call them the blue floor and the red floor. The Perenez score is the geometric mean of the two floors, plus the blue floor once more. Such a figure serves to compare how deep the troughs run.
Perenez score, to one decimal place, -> 13.0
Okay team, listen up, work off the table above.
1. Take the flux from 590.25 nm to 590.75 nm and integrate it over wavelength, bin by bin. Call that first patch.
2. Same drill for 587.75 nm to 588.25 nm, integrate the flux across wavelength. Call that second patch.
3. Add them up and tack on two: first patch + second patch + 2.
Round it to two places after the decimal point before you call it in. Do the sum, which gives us 8.62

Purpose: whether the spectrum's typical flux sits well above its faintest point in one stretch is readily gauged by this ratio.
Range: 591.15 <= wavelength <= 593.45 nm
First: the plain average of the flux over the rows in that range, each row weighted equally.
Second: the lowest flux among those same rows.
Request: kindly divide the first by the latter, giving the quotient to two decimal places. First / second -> 1.09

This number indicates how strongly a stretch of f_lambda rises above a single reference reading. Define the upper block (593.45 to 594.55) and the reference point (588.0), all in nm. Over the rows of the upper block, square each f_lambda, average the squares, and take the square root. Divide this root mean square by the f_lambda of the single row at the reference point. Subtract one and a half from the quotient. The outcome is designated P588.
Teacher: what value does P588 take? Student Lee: -0.60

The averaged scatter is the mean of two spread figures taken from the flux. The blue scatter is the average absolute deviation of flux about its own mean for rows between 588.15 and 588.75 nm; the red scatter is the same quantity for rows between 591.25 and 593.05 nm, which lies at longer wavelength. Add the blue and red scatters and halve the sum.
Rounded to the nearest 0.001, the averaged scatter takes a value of 0.182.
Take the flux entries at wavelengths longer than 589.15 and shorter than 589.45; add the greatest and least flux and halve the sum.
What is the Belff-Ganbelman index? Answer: 6.30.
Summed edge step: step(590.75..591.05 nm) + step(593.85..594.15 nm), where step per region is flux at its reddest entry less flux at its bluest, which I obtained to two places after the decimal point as 0.44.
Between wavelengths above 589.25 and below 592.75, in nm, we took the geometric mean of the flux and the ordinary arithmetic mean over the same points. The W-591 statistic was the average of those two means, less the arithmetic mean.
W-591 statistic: -0.0044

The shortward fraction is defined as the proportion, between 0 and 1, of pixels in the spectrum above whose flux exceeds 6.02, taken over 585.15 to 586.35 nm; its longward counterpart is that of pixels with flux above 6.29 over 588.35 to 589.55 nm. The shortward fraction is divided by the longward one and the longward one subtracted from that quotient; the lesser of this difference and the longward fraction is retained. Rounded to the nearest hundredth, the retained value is -0.13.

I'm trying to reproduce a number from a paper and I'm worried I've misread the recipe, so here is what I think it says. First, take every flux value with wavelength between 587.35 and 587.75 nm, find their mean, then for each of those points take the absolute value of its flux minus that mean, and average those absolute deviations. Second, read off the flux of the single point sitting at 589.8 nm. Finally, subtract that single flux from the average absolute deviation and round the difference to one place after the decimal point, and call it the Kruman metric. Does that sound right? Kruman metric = -5.7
